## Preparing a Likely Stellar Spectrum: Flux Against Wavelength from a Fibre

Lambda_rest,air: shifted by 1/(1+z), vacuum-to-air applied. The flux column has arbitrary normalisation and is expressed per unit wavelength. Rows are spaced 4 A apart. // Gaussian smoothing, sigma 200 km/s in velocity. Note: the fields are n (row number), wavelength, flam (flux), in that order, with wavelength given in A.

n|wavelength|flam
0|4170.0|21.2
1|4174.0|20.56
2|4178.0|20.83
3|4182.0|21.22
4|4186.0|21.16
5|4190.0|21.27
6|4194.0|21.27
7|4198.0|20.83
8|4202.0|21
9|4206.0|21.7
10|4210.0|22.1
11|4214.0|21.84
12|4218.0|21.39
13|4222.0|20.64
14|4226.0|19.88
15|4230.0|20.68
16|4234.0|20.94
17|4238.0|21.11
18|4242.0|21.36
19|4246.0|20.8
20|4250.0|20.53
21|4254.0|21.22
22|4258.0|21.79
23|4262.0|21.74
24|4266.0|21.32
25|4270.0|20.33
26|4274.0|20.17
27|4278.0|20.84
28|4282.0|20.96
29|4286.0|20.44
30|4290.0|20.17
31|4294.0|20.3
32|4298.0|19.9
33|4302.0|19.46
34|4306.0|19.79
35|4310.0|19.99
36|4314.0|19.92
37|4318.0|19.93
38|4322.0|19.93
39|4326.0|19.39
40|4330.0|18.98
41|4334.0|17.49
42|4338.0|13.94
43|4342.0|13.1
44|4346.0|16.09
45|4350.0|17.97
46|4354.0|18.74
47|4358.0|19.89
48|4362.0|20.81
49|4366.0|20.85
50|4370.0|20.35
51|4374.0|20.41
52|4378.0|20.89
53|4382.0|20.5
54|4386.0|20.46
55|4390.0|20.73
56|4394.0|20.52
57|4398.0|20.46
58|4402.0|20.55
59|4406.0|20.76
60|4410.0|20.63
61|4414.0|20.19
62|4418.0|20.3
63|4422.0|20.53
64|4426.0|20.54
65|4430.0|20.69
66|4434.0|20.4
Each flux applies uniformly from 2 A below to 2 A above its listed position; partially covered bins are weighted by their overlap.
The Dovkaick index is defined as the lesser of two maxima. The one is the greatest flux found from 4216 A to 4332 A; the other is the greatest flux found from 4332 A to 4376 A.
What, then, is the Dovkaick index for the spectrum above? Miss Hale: 20.85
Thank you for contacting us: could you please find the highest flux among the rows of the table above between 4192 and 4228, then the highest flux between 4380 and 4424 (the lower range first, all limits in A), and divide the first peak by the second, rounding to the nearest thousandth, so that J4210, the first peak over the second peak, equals 1.065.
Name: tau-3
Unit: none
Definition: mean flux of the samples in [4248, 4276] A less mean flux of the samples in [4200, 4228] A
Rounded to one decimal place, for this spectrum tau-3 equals -0.2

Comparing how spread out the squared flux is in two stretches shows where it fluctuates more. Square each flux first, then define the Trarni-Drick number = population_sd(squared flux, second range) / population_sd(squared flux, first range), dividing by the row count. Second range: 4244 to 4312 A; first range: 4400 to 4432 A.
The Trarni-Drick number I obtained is 3.7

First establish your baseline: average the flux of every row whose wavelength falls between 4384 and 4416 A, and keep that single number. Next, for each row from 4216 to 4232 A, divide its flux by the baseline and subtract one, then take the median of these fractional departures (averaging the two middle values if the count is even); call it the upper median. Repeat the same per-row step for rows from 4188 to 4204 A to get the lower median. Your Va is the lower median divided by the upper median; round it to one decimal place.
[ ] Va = 4.9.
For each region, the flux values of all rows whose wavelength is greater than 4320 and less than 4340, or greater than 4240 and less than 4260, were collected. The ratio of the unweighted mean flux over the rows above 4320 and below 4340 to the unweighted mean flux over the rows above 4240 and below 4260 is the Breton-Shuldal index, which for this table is 0.849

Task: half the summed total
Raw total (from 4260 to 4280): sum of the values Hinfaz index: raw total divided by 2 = 52.2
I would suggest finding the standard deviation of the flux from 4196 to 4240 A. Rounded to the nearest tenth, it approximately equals 0.6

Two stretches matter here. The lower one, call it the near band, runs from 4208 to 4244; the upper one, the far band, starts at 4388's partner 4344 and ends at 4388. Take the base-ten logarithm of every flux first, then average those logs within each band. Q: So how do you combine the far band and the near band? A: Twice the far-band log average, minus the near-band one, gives 1.26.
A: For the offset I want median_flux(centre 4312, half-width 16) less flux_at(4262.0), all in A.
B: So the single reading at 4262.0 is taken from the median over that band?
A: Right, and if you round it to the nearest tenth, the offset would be -1.8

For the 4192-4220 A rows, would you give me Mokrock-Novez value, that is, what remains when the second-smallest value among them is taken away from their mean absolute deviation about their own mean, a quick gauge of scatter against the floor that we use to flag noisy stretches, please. -20.6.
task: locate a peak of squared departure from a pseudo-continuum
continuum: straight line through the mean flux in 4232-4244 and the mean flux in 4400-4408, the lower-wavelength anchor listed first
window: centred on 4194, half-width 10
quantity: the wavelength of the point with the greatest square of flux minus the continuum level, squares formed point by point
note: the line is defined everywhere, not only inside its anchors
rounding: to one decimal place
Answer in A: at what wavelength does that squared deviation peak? 4198.0 A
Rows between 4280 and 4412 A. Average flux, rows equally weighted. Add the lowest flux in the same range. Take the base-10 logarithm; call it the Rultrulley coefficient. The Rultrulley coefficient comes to 1.51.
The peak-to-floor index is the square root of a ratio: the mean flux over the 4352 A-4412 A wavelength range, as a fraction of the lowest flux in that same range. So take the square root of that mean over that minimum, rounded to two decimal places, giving 1.04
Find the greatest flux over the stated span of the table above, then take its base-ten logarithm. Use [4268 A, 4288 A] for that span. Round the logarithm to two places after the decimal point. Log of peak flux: 1.32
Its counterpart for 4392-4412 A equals 1.32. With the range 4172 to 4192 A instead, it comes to 1.33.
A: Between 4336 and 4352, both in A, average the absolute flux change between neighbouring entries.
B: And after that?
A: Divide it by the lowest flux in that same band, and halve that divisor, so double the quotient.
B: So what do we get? 0.29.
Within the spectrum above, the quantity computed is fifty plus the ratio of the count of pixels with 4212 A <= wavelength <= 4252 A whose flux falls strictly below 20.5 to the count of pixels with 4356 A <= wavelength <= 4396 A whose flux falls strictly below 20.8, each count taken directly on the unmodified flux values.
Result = 50.1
